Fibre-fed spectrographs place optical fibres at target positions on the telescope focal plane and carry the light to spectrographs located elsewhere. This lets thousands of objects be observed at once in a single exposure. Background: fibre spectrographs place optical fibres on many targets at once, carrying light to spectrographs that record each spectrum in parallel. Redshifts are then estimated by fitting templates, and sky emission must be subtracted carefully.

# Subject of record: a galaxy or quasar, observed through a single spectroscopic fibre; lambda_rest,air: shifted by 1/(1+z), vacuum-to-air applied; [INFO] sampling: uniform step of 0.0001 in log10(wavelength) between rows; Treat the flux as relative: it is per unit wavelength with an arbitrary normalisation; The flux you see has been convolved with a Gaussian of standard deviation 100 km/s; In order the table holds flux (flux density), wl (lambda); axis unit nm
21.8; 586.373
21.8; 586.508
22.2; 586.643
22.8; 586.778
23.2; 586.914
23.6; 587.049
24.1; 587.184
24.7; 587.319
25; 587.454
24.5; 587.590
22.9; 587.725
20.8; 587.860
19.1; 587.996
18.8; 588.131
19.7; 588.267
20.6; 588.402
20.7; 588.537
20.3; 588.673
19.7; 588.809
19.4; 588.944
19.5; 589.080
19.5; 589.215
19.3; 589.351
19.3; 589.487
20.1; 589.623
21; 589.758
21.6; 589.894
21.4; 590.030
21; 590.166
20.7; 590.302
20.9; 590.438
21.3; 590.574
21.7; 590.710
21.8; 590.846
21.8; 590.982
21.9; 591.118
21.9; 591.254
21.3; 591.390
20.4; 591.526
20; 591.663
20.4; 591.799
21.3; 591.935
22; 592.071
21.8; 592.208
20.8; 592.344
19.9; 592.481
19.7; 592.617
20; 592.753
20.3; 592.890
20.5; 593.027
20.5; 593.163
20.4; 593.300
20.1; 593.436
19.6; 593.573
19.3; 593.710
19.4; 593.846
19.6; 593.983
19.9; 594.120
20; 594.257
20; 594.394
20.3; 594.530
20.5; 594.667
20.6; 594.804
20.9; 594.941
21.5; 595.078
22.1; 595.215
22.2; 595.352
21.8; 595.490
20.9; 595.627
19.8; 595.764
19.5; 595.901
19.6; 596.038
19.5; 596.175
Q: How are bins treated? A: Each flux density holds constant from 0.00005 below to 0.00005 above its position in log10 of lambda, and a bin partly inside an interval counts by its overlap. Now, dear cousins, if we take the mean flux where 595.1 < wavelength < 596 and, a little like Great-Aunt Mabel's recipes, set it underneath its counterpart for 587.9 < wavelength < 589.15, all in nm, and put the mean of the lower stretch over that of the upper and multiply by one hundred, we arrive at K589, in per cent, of 94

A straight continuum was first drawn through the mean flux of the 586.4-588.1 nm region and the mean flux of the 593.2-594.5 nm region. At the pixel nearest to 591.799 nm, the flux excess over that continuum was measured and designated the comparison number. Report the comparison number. -0.4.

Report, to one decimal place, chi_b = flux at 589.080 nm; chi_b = 19.5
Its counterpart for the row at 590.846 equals 21.8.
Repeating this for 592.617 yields 19.7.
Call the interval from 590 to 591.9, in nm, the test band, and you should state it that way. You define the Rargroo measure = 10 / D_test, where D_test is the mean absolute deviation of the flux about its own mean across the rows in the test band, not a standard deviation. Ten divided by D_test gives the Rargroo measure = 19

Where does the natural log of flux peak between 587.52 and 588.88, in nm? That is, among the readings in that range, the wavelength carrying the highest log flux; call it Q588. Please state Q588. 587.590 nm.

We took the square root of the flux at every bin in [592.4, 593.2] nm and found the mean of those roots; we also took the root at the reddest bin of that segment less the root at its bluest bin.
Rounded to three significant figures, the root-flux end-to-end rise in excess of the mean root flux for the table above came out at -4.42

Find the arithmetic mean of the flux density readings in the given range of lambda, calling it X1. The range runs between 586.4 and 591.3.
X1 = 21.35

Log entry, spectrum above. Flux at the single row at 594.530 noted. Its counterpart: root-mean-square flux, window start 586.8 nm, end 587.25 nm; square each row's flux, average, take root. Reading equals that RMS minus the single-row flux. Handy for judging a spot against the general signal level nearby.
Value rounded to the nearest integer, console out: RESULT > 3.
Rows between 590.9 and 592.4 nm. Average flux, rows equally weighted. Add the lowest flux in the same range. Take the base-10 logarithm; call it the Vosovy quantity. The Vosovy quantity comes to 1.62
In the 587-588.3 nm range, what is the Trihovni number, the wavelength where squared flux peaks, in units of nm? 587.454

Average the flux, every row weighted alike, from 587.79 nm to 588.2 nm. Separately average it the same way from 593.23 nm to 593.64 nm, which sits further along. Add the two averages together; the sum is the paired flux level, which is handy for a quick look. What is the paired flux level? 39.6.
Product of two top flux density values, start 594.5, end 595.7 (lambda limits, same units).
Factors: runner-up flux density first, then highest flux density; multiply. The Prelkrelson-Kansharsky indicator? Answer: 491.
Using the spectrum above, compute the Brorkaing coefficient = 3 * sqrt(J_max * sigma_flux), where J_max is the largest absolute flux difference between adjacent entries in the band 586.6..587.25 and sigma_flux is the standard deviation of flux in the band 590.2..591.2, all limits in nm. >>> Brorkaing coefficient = 1.6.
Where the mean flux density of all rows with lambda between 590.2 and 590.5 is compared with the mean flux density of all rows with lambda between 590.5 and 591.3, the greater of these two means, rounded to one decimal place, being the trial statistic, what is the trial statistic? 21.7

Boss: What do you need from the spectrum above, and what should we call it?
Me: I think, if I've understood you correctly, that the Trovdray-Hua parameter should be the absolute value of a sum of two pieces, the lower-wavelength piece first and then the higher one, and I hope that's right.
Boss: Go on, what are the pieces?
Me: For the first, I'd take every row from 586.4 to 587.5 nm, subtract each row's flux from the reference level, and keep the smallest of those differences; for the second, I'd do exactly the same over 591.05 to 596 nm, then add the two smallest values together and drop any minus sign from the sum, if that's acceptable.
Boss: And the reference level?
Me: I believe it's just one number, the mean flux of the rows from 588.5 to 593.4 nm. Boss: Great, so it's 5.9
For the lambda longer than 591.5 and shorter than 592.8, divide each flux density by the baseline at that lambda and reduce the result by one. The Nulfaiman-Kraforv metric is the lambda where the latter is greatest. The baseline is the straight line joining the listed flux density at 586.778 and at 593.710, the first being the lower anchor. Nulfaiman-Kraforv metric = 592.071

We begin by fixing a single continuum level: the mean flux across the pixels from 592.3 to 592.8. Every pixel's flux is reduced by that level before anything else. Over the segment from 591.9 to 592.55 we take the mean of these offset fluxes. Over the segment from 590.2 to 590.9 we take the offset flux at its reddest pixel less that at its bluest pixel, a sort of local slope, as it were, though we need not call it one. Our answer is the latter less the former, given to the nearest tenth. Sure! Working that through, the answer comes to 0.0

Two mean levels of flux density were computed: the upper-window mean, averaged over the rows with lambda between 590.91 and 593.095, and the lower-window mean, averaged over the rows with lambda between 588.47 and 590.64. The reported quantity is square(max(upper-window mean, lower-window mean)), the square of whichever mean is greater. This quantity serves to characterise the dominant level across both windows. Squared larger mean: 436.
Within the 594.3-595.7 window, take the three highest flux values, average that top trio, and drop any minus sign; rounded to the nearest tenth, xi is 22.0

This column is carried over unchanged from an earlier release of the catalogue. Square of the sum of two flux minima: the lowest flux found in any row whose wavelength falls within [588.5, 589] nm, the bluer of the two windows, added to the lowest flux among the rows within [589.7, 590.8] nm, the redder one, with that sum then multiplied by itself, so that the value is 1608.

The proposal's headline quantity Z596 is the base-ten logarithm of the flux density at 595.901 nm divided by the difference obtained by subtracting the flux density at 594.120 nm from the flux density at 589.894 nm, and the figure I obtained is 1.06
